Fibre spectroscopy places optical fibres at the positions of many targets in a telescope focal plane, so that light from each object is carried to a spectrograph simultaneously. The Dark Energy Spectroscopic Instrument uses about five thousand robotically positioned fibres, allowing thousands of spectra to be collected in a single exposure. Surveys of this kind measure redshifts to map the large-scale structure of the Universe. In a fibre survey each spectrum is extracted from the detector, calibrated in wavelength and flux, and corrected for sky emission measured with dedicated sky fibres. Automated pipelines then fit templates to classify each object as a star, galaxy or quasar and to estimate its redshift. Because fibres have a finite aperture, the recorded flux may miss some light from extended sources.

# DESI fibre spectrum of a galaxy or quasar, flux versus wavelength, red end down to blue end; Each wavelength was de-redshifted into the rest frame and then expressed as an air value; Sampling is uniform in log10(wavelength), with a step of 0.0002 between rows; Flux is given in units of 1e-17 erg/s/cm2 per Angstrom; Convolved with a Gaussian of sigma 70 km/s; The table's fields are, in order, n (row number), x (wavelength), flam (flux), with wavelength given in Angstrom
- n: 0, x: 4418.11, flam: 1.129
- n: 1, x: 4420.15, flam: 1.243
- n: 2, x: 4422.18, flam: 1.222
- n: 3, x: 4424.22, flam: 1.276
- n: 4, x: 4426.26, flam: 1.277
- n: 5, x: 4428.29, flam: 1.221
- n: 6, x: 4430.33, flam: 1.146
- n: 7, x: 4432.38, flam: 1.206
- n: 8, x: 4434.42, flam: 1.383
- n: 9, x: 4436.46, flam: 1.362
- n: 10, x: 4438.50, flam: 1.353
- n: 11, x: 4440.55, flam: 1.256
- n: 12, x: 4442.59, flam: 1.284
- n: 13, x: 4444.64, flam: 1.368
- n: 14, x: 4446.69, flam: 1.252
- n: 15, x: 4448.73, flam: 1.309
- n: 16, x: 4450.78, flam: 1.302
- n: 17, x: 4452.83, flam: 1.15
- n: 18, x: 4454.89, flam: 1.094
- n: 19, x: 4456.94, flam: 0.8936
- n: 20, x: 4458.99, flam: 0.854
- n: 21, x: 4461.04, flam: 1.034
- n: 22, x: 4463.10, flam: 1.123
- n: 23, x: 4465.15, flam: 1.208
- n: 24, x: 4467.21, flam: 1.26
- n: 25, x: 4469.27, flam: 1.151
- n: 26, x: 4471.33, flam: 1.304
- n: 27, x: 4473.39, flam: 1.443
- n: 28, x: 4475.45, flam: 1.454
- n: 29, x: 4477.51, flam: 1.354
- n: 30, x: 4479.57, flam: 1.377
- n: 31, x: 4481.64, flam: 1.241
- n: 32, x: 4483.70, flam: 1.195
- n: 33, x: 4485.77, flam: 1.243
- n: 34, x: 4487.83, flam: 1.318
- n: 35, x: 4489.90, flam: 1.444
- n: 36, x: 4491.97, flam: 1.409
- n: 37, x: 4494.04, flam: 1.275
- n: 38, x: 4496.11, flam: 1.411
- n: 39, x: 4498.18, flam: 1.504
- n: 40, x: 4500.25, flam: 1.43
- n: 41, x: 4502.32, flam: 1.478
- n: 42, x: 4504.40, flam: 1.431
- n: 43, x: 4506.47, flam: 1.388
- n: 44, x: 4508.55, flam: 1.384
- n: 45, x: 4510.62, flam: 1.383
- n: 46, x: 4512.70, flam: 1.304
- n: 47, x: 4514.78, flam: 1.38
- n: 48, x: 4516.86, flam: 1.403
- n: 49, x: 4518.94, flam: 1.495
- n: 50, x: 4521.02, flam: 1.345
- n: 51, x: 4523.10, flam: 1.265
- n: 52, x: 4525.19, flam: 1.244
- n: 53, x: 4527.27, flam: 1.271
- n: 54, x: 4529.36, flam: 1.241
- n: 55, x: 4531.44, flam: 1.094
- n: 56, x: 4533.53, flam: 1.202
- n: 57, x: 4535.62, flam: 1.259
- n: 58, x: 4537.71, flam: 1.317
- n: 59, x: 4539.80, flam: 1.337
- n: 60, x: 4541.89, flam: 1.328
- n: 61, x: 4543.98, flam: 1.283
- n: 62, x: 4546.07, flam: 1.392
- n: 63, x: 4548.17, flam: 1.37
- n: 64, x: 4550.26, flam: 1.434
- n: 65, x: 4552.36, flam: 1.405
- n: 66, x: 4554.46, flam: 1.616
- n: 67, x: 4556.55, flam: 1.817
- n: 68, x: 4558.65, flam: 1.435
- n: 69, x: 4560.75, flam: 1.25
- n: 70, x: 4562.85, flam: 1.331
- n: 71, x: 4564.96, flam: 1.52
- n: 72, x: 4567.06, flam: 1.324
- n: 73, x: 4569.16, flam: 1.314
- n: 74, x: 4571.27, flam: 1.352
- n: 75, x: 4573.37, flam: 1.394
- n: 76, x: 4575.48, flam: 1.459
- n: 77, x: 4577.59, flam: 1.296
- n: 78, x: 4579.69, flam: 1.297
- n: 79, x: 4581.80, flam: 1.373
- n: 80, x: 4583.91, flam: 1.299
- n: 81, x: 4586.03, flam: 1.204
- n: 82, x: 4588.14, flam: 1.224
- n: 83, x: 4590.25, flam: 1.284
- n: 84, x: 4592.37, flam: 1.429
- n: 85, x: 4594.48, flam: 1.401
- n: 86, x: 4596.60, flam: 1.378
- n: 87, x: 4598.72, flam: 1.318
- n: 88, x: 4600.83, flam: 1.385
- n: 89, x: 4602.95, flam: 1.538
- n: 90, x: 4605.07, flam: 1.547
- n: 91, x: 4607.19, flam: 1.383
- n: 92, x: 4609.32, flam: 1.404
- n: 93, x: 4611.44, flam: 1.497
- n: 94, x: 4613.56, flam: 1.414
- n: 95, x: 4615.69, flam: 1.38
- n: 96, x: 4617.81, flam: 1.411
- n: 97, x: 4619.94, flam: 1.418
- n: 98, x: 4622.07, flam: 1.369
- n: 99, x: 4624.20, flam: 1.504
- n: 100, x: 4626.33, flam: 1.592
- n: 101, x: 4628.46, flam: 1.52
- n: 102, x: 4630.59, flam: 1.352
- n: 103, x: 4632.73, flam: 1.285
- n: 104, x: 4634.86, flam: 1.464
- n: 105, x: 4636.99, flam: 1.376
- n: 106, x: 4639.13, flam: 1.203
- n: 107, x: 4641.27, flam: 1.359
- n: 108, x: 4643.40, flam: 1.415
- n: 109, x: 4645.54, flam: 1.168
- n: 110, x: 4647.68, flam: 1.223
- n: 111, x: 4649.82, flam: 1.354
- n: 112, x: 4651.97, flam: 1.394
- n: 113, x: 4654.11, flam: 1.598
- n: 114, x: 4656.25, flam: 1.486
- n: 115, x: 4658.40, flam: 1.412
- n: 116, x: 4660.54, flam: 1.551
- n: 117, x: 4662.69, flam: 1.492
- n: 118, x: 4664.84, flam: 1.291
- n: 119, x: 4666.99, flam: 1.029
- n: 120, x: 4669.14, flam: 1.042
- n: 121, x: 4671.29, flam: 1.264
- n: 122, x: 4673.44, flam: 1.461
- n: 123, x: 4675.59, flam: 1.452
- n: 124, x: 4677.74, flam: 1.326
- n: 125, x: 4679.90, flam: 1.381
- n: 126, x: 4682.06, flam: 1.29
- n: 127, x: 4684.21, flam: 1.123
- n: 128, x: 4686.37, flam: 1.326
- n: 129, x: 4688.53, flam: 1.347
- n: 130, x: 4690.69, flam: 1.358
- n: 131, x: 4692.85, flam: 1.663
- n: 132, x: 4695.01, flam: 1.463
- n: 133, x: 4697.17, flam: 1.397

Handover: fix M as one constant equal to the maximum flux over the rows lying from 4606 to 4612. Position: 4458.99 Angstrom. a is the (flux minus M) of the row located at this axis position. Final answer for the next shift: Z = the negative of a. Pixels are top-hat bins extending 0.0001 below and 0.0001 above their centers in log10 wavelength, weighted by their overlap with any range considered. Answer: 0.64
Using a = -0.64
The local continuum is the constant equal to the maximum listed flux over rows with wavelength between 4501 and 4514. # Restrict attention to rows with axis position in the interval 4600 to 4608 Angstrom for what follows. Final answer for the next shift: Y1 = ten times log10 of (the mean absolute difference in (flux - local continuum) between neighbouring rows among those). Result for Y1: -9.6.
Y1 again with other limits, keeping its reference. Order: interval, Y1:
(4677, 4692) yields -10.4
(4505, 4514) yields -15.5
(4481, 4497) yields -10.7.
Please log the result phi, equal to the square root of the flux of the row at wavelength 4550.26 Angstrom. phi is 1.20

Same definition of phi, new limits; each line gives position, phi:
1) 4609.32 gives 1.18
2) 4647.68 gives 1.11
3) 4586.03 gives 1.10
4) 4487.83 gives 1.15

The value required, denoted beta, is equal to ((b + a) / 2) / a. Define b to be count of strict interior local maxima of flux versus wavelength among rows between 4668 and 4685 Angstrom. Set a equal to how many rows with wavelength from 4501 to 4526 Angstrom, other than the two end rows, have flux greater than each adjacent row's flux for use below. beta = 1.5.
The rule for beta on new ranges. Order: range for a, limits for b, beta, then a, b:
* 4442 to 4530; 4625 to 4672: 0.7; 10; 4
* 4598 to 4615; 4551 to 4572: 1.0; 2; 2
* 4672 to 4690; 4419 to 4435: 1.0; 1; 1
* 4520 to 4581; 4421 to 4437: 0.6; 7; 2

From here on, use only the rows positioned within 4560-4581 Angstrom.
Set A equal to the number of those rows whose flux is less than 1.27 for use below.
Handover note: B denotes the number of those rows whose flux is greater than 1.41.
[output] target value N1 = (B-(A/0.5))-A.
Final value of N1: -1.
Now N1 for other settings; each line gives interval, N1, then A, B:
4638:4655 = -7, 3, 2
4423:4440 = -9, 3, 0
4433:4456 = -12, 4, 0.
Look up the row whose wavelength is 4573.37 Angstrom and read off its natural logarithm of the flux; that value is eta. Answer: 0.33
